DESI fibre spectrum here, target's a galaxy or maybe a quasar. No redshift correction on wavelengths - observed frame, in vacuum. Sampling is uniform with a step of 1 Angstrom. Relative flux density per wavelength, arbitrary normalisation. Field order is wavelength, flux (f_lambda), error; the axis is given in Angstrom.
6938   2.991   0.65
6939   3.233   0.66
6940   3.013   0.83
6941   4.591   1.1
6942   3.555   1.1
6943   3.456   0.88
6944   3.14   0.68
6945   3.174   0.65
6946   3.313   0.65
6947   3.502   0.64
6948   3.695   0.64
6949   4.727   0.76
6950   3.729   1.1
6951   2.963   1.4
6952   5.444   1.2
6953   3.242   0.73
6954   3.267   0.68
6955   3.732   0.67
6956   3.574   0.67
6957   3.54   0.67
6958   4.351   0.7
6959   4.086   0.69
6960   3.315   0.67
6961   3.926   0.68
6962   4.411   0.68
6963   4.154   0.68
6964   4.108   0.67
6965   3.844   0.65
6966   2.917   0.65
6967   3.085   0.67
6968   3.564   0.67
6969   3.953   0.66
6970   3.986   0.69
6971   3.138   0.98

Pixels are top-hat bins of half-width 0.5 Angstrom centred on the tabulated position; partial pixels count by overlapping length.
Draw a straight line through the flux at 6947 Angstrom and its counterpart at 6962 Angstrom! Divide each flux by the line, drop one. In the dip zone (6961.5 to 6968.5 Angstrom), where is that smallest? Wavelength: 6966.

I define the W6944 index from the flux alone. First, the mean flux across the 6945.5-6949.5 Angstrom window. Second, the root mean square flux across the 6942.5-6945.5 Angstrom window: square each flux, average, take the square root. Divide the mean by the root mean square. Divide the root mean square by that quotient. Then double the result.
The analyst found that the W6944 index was 5.6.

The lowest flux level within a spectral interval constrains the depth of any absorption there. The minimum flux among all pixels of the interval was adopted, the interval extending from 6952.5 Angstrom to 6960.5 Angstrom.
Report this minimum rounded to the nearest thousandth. 3.242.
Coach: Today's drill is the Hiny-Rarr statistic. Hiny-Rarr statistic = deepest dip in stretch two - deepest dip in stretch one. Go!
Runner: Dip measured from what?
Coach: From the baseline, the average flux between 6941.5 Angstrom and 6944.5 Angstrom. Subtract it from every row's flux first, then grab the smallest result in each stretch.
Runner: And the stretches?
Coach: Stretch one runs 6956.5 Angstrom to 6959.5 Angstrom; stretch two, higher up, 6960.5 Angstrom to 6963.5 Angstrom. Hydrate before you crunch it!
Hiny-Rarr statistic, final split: 0.4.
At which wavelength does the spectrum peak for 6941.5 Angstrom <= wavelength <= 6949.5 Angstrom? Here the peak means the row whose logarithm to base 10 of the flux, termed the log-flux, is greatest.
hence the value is 6949 Angstrom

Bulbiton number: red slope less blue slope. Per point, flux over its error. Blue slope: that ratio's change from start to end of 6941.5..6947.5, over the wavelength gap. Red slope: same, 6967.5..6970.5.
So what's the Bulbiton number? -0.22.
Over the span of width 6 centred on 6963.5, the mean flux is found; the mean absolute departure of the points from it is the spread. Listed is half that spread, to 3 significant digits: 0.171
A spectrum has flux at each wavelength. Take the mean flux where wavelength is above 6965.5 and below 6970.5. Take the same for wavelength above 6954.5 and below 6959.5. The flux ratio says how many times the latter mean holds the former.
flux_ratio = 1.10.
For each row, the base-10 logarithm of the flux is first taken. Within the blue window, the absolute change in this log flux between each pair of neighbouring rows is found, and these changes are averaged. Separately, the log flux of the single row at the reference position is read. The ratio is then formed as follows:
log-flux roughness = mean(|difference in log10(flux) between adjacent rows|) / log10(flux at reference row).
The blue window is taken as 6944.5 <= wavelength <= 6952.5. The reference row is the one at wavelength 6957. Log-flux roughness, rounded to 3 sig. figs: 0.167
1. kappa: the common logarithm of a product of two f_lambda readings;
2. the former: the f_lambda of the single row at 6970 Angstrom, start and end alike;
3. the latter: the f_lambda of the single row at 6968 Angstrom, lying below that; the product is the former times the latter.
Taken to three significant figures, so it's 1.15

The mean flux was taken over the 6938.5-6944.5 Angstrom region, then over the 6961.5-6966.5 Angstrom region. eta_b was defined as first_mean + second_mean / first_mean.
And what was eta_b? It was 4.61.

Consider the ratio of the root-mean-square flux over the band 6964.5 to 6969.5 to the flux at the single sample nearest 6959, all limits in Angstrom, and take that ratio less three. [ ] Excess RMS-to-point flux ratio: -2.14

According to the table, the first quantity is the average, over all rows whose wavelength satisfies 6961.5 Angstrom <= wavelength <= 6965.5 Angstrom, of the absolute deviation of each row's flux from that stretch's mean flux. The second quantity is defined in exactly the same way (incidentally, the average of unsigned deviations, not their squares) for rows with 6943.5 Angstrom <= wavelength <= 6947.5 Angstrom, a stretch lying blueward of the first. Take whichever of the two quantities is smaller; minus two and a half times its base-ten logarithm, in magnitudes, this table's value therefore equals 2.26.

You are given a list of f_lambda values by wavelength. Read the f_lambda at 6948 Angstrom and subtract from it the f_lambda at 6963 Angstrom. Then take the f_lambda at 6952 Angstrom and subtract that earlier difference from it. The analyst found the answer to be 5.9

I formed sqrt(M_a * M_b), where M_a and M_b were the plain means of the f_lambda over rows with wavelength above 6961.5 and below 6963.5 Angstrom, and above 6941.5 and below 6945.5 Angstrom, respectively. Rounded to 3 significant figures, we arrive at 3.78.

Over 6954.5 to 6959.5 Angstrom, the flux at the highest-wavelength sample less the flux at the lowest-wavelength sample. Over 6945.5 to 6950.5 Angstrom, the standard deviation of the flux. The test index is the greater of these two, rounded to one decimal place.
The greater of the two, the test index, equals 0.5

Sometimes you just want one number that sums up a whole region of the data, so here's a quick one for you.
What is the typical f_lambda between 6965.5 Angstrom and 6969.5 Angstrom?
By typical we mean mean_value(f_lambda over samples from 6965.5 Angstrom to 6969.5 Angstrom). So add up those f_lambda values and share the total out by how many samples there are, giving 3.4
